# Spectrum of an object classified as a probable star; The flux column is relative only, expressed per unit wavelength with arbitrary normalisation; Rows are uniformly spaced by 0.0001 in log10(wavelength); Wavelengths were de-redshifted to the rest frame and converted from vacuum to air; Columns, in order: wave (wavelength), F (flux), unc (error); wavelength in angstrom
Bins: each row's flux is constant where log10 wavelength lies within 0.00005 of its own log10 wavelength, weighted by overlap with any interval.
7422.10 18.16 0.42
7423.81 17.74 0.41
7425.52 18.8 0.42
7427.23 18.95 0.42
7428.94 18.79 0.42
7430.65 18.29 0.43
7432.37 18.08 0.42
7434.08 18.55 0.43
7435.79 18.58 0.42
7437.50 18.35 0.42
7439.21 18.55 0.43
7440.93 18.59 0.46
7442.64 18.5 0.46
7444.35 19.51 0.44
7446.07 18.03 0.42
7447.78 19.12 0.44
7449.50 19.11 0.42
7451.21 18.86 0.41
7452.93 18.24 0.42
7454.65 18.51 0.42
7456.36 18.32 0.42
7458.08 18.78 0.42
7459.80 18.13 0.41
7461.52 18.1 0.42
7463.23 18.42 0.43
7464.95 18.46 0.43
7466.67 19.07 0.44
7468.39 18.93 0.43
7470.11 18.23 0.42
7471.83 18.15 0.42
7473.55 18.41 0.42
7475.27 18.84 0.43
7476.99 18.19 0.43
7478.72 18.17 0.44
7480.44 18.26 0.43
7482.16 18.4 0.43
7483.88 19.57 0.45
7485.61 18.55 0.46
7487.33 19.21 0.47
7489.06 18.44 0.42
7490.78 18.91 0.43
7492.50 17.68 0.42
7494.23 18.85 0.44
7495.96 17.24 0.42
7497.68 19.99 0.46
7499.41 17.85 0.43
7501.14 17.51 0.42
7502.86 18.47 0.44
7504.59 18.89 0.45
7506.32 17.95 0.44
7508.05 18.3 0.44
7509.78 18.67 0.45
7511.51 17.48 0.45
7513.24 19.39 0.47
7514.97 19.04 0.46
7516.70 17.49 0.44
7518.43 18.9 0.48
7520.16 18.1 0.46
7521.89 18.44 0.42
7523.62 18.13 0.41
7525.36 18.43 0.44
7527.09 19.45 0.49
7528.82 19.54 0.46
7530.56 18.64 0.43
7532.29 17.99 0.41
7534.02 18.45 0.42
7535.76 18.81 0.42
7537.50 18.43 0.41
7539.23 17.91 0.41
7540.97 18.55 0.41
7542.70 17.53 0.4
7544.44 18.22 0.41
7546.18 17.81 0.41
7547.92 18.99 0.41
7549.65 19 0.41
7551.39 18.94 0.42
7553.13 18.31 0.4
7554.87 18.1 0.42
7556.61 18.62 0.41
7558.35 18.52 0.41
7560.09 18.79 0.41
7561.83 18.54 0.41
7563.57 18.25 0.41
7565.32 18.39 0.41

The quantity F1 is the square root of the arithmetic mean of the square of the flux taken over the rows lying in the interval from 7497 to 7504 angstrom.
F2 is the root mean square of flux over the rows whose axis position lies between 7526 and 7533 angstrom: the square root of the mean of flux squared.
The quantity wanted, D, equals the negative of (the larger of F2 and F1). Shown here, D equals -18.9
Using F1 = 18.5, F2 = 18.9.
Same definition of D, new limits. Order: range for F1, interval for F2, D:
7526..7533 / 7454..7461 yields -18.9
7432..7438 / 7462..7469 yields -18.7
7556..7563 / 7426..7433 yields -18.6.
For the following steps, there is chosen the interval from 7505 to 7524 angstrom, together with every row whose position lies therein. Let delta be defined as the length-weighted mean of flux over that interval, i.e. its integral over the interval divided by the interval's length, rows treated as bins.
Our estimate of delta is 18.4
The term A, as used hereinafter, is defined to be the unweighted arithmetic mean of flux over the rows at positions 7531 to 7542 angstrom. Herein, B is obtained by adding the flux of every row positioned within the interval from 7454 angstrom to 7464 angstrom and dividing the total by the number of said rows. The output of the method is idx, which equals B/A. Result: 1.001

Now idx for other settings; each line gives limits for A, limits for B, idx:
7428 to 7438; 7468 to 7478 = 1.001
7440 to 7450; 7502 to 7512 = 0.973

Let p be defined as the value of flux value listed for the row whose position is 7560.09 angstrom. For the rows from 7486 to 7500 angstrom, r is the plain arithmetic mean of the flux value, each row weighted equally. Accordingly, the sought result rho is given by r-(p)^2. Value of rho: -335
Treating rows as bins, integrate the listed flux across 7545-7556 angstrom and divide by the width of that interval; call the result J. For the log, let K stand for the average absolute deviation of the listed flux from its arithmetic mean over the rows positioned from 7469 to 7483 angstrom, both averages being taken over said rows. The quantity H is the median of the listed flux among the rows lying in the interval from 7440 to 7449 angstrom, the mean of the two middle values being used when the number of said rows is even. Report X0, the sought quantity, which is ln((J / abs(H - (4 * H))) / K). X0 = 0.7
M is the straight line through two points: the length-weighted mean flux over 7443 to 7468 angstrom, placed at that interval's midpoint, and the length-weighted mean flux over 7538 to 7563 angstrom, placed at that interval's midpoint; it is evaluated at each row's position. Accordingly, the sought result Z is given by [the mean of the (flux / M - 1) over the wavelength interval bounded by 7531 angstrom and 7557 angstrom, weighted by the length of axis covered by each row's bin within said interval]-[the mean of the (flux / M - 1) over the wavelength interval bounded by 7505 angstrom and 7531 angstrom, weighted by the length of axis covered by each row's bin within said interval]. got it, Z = -0.0056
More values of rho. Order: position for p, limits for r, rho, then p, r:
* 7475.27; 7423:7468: -336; 18.84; 18.6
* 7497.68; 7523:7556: -381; 19.99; 18.5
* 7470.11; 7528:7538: -314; 18.23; 18.6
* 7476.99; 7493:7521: -312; 18.19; 18.4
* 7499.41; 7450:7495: -300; 17.85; 18.5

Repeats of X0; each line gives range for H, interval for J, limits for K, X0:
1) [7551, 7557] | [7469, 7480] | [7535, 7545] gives -0.1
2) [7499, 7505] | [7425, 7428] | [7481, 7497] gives -0.4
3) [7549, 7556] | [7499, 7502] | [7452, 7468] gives 0.3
